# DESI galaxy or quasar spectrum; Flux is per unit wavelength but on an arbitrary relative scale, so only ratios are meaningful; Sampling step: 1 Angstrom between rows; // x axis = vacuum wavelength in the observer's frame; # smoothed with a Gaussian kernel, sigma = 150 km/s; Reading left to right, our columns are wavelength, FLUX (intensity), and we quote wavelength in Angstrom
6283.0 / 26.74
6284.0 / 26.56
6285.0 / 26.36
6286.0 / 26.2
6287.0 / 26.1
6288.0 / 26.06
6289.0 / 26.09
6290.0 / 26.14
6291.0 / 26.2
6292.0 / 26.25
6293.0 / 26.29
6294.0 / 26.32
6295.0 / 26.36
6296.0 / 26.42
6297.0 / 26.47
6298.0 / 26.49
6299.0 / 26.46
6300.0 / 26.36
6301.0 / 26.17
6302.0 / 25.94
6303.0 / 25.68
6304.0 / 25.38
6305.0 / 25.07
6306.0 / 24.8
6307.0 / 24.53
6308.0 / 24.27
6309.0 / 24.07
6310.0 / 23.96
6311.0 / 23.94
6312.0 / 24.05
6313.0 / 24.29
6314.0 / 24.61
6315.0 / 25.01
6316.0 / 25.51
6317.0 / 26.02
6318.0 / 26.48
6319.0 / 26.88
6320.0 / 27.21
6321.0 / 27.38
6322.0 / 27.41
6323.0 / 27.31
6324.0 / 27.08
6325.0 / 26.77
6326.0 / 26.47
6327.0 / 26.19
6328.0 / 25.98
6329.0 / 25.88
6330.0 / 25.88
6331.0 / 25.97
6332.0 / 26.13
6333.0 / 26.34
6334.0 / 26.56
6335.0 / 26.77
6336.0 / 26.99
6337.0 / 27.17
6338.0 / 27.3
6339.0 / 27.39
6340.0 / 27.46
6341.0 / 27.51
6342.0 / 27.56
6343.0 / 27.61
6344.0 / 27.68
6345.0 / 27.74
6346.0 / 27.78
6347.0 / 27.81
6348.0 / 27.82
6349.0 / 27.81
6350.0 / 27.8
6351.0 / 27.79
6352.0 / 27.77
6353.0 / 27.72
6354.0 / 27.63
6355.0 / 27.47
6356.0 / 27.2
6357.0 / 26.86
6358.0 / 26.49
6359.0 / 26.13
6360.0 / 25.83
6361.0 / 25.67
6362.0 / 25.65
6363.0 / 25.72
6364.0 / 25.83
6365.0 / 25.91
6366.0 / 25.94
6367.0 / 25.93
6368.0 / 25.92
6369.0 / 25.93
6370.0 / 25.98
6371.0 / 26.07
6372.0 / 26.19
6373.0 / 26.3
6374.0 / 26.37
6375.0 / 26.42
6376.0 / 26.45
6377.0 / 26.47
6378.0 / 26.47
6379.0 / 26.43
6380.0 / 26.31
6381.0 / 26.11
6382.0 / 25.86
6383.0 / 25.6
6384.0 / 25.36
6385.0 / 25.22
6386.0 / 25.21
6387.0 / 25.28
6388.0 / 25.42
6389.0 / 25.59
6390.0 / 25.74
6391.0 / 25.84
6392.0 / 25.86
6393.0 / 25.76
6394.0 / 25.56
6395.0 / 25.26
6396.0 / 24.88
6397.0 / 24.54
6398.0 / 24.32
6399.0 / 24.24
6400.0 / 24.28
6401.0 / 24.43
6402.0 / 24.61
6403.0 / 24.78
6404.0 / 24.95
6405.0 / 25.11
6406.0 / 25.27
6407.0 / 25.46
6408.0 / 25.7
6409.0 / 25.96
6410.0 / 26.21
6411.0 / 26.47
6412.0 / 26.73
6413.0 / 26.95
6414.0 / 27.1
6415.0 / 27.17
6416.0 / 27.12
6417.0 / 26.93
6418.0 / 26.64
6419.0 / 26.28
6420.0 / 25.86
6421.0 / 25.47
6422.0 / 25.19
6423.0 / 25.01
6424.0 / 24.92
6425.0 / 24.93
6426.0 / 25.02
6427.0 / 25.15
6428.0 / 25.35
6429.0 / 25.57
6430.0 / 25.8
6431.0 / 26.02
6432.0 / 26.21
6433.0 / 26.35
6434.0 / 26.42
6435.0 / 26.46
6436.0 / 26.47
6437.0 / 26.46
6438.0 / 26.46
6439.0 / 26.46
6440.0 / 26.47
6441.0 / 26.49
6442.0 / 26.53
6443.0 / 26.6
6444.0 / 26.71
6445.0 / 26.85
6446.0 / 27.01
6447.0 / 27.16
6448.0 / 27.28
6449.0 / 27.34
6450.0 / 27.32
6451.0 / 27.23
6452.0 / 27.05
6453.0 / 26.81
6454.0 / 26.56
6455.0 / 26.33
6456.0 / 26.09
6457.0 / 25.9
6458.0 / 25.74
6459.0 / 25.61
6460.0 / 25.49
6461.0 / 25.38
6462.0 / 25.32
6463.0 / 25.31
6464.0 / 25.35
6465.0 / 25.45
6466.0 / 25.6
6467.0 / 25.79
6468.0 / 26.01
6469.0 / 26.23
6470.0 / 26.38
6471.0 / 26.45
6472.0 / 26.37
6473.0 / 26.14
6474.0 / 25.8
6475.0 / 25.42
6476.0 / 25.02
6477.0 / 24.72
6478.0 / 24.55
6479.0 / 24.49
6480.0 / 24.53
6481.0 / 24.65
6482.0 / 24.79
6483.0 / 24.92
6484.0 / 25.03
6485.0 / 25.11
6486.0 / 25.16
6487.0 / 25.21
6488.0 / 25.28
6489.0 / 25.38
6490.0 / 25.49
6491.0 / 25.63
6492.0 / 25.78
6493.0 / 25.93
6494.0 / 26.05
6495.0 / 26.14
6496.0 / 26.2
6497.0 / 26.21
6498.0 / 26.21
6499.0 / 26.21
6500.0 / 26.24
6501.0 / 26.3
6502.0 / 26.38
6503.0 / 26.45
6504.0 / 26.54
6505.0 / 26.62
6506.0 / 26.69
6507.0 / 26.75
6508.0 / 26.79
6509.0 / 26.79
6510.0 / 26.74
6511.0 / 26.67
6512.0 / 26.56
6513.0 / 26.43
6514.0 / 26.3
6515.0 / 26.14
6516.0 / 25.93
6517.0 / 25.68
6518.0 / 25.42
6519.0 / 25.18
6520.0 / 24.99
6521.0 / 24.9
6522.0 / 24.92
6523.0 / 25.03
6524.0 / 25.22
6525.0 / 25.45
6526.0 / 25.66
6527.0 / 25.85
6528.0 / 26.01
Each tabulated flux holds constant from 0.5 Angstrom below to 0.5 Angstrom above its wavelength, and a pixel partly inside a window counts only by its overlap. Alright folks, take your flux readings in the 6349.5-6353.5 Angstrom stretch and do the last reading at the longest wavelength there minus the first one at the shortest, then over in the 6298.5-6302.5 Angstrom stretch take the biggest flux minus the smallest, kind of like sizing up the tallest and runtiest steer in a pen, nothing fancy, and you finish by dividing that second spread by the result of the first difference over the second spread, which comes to -3.4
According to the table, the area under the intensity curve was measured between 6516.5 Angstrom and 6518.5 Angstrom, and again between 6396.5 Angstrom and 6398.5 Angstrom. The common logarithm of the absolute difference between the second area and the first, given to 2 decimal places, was 0.35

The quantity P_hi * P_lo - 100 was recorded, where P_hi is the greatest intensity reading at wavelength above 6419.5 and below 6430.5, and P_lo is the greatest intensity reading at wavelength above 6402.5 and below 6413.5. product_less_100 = 597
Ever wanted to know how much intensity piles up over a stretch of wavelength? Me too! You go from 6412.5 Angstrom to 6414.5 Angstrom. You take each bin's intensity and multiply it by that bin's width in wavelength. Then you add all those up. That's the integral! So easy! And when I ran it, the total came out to 54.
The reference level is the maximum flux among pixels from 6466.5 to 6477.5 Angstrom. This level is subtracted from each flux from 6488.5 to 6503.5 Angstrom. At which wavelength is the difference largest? 6503.0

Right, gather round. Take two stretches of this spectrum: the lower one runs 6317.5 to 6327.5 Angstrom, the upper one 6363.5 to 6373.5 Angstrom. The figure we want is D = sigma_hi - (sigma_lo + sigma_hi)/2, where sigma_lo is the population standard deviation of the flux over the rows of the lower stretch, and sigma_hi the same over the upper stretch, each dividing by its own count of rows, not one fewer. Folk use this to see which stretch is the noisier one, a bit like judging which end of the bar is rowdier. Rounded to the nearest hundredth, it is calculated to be -0.14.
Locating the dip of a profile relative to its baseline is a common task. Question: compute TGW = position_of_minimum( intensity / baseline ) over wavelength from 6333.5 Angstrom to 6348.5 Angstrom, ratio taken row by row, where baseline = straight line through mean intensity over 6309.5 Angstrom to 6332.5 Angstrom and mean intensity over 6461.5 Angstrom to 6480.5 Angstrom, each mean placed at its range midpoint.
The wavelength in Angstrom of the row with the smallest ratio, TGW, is 6334.0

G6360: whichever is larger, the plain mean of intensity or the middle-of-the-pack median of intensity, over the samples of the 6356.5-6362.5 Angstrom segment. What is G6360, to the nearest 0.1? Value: 26.1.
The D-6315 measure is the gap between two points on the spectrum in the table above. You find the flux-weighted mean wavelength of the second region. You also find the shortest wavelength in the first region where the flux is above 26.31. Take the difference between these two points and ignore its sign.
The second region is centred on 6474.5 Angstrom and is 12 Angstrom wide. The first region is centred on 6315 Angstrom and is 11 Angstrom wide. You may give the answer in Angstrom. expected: 156.4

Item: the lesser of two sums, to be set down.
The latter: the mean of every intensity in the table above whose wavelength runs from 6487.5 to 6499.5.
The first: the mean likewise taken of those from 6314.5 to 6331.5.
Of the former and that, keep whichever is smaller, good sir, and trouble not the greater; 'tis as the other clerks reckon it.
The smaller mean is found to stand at 25.9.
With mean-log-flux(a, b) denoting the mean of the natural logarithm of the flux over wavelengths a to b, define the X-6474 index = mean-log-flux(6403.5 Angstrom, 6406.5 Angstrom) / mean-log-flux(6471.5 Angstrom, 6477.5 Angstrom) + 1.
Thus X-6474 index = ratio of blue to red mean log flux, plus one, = 1.99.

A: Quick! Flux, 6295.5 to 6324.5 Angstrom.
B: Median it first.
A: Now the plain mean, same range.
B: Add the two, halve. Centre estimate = 25.8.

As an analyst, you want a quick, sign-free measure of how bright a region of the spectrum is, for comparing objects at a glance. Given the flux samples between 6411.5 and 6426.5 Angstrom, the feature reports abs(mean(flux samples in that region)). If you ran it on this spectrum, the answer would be 26.1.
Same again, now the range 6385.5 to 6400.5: 25.2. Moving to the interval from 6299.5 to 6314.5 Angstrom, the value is 24.9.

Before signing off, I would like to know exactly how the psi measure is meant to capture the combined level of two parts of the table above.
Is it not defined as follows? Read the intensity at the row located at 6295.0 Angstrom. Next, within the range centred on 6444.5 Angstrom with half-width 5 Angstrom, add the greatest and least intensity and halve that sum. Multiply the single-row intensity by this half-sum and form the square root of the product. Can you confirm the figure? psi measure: 26.6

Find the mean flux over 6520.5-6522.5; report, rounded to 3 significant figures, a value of 24.9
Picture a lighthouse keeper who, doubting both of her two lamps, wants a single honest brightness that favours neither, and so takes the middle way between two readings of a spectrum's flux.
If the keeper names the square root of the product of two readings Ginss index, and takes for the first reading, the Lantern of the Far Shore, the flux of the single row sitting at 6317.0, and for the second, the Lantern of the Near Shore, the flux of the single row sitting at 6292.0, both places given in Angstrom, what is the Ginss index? 26.1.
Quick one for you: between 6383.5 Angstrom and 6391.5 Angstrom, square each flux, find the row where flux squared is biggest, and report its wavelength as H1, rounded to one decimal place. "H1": 6391.0 Angstrom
